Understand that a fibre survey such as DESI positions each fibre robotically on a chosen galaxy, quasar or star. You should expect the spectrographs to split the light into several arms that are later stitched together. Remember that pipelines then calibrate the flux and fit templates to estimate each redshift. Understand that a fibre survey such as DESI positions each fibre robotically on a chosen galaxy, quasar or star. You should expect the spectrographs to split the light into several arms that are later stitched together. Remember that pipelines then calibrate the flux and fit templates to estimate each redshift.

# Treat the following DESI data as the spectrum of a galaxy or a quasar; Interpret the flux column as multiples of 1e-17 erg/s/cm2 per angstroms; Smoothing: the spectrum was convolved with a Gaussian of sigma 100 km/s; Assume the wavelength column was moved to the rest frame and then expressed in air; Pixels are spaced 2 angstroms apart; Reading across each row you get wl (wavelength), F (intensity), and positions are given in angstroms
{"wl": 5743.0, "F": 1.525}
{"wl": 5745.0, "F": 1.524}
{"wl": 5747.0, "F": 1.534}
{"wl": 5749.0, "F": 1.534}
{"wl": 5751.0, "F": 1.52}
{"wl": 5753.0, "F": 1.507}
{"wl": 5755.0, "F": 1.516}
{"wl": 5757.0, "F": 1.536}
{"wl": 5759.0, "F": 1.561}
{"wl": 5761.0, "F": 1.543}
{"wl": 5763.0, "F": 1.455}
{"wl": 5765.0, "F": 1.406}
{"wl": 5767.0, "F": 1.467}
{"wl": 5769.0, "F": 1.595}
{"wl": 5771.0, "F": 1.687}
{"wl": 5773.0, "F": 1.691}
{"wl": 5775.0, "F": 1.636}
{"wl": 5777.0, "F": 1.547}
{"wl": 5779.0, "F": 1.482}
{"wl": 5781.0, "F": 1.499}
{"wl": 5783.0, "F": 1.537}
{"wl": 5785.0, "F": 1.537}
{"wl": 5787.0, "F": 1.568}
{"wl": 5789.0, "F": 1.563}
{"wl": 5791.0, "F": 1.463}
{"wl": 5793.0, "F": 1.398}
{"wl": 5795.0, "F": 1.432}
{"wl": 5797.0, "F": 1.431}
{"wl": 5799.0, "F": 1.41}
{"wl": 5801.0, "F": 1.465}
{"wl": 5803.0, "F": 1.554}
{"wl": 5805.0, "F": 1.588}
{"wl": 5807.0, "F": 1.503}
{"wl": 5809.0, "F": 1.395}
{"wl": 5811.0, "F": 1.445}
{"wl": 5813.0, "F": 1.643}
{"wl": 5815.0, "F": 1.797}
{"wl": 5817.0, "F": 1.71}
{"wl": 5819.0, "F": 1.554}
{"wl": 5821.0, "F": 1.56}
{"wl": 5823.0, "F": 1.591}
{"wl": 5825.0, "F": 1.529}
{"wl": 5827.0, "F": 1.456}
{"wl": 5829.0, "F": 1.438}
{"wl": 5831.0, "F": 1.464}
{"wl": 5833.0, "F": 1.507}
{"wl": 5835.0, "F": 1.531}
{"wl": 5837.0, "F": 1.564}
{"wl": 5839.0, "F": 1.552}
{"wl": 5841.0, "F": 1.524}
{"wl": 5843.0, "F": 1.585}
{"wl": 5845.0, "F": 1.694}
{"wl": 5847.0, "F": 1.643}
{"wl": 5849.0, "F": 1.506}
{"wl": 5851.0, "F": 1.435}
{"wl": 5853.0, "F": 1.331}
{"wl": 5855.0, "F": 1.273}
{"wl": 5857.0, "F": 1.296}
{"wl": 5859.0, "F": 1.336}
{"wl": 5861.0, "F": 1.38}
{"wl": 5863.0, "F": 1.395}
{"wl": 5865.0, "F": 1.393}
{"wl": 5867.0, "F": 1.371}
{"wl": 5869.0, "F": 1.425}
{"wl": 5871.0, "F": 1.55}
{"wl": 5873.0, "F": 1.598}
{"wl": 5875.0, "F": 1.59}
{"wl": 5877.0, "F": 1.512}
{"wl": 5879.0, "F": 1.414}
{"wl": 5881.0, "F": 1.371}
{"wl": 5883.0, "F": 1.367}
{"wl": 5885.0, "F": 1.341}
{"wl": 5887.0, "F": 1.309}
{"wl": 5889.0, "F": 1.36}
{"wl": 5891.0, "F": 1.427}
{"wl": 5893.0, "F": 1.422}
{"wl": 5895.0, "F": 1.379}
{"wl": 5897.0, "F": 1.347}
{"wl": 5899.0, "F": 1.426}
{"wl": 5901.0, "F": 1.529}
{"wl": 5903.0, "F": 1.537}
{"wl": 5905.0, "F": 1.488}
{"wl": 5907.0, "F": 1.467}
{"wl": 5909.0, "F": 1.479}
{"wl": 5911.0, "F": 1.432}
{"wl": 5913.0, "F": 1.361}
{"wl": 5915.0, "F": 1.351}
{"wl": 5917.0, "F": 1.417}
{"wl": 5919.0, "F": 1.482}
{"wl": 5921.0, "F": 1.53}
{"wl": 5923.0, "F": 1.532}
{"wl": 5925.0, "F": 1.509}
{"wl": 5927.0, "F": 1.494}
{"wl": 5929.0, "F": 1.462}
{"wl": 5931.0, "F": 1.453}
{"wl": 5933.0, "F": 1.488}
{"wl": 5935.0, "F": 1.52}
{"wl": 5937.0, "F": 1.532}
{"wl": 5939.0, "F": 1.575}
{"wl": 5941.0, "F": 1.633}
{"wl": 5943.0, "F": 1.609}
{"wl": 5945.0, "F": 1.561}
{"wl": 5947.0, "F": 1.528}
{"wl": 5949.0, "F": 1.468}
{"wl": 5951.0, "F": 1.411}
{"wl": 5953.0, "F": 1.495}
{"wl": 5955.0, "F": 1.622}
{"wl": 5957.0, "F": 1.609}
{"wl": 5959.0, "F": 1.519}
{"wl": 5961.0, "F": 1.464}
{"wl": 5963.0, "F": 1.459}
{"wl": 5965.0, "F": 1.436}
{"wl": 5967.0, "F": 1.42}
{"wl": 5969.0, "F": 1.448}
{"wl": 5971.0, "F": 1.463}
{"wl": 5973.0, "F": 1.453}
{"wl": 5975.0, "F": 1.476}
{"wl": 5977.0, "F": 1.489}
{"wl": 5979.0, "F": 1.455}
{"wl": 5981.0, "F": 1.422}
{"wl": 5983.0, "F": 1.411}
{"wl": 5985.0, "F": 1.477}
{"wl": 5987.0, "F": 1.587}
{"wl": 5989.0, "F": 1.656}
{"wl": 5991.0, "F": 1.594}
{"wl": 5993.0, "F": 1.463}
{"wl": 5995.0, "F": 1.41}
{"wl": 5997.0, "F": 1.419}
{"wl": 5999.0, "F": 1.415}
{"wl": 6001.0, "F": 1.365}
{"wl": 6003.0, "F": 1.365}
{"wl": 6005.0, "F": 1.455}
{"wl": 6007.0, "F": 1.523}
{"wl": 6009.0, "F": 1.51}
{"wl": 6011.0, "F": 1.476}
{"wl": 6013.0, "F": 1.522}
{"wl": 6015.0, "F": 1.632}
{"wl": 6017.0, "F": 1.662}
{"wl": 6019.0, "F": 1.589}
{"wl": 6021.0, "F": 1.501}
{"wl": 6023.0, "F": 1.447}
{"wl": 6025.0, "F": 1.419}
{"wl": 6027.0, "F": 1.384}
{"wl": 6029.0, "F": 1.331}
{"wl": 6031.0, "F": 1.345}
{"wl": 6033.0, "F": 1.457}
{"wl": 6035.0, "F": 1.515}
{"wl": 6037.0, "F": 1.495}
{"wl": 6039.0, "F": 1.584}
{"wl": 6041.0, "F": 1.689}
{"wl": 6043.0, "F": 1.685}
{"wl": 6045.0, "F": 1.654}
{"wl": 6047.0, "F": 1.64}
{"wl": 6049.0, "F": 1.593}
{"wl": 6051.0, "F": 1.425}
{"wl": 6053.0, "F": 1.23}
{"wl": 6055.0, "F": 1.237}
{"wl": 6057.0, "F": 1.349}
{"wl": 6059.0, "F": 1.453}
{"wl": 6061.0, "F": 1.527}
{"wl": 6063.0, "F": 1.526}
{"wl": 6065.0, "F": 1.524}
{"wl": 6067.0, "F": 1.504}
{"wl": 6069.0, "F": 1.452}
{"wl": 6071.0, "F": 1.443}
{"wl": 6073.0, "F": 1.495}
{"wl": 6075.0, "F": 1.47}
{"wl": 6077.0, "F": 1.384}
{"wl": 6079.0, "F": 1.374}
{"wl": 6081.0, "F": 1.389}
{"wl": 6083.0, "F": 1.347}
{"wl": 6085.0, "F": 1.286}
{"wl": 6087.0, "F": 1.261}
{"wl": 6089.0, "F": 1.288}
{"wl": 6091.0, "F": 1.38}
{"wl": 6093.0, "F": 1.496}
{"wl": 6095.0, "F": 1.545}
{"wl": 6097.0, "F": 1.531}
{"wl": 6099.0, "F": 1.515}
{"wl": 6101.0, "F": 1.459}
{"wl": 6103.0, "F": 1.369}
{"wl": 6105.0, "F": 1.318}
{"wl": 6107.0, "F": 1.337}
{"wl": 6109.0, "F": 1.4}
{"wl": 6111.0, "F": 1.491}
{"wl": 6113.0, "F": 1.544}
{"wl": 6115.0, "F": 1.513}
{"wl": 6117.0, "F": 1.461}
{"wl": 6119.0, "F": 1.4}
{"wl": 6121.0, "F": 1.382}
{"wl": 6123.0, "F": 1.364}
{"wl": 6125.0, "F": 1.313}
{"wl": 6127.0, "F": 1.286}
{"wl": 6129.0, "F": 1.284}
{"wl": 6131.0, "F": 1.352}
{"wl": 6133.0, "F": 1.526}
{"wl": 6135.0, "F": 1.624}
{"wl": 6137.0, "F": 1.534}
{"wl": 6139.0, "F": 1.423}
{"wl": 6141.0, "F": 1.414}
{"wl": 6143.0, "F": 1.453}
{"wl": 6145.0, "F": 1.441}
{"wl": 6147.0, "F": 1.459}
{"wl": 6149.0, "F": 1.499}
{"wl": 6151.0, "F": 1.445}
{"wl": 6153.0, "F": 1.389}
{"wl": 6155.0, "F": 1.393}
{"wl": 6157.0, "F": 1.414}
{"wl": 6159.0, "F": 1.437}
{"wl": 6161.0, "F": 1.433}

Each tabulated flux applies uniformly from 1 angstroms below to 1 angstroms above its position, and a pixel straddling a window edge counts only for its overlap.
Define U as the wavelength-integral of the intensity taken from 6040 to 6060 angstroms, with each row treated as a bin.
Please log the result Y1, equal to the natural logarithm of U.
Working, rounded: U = 30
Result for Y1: 3.4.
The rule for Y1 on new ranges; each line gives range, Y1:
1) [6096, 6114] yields 3.3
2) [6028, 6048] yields 3.4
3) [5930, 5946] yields 3.2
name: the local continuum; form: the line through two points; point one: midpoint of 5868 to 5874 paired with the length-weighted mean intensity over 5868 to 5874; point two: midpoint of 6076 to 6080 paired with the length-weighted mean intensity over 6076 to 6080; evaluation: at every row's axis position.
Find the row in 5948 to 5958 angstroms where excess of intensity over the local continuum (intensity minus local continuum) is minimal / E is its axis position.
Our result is 5951.0 angstroms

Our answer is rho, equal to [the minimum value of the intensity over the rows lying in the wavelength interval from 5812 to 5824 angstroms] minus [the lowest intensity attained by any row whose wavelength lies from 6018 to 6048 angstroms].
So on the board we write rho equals 0.2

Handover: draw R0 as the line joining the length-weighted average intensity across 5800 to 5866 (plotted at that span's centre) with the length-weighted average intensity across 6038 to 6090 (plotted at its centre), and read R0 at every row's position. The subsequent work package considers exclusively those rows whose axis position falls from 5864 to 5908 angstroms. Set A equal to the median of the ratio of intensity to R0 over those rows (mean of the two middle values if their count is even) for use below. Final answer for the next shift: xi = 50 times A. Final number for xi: 47.6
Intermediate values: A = 0.95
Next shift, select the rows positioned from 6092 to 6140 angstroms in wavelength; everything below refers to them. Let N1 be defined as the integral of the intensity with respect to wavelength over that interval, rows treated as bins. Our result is 68.9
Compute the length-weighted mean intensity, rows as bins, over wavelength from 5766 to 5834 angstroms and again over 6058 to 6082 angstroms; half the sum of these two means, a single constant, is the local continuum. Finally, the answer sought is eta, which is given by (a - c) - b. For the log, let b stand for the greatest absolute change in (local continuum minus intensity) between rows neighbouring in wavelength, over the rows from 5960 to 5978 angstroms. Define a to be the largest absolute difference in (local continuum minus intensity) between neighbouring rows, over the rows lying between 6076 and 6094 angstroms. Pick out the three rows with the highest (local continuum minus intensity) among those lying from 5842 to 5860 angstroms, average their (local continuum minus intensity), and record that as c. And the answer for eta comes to -0.11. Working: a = 0.116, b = 0.03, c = 0.198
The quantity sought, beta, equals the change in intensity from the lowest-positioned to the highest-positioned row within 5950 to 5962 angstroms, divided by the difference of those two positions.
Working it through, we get 0.005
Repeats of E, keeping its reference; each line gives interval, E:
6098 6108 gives 6105.0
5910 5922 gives 5915.0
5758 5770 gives 5765.0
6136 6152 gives 6141.0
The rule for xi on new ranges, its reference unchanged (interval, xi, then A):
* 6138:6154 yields 50.2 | 1.00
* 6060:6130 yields 48.5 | 0.97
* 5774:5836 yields 50.7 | 1.01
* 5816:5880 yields 50.4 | 1.01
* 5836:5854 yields 51.6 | 1.03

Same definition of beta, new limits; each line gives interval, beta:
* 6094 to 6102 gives -0.014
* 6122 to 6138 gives 0.012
